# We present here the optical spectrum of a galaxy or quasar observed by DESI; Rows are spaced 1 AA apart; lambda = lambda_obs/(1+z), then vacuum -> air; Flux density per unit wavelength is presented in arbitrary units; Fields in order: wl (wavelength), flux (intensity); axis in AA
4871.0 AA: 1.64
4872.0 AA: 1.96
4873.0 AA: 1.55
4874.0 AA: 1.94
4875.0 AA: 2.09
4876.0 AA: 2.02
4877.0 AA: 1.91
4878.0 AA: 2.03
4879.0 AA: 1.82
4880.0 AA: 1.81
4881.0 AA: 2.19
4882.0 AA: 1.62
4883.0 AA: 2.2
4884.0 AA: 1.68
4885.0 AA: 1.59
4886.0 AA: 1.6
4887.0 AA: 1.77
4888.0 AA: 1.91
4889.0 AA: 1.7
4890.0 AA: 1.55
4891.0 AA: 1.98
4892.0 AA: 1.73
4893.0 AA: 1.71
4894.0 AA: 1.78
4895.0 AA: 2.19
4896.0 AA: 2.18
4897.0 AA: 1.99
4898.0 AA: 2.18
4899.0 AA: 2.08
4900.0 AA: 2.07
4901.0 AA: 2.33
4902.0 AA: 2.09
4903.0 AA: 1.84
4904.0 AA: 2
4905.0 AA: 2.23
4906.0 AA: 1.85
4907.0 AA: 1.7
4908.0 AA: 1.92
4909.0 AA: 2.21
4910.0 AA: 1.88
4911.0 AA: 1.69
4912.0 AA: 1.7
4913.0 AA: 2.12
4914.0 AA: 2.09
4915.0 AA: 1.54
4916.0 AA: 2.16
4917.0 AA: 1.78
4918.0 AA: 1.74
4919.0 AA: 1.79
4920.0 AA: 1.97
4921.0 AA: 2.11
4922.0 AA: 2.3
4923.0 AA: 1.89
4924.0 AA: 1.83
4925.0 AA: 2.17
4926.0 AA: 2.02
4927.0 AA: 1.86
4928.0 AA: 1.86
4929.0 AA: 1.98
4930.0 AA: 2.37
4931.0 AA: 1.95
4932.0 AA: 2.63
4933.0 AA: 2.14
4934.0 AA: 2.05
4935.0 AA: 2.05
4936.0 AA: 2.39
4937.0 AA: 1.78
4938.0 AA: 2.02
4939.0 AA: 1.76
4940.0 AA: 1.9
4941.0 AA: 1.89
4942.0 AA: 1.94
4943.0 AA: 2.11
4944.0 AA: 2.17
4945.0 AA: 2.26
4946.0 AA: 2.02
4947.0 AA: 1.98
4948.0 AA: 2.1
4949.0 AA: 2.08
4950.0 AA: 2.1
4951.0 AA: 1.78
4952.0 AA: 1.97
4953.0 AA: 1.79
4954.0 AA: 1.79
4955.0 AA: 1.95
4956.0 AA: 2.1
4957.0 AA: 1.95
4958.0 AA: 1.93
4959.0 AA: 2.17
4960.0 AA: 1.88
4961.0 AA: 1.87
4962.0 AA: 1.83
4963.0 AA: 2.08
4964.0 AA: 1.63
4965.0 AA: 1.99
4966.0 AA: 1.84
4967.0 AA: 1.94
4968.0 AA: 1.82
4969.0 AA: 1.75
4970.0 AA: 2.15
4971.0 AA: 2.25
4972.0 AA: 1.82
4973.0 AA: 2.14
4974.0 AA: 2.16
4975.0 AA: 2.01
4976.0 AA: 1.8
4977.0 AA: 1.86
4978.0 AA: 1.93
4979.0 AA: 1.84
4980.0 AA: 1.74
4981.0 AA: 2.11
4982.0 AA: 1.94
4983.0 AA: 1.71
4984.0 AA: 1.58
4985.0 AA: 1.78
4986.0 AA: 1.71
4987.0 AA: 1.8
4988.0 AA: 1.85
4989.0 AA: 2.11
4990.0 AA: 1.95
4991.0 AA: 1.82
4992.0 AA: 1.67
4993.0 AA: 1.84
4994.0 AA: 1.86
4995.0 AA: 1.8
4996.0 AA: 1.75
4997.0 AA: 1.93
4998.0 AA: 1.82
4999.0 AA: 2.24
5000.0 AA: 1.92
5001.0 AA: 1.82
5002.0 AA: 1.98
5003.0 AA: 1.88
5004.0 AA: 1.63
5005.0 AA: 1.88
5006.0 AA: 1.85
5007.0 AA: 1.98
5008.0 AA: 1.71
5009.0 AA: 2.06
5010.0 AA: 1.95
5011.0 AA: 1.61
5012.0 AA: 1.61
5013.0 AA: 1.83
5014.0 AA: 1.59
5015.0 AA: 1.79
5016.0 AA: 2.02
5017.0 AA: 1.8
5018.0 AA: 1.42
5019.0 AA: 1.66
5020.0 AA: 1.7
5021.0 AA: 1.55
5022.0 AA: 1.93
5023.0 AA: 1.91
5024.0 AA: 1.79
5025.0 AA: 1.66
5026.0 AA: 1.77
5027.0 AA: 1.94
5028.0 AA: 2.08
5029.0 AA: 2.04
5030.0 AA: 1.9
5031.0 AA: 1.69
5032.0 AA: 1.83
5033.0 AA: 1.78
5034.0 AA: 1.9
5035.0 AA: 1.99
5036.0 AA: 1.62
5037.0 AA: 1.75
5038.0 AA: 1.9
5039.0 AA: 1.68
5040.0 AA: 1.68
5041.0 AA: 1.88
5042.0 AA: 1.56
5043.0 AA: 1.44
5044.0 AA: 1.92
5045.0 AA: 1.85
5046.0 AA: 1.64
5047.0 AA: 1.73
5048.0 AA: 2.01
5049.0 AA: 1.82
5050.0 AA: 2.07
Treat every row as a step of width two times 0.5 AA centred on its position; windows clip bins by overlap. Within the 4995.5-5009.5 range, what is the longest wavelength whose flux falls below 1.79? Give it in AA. 5008.0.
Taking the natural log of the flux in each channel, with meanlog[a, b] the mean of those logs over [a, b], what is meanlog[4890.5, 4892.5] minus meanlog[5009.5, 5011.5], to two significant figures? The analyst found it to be 0.044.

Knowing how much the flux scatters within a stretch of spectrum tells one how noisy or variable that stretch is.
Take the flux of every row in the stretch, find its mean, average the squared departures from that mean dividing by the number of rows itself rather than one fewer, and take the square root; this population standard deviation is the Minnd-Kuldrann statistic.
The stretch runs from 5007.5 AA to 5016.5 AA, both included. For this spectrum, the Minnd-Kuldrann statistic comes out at 0.17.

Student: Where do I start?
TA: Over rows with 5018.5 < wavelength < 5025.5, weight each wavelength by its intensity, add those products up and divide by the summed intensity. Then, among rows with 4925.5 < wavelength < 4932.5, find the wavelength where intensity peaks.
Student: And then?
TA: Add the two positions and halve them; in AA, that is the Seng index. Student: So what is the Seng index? 4977.0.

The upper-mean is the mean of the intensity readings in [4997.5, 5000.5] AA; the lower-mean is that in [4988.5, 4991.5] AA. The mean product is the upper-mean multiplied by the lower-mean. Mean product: 3.9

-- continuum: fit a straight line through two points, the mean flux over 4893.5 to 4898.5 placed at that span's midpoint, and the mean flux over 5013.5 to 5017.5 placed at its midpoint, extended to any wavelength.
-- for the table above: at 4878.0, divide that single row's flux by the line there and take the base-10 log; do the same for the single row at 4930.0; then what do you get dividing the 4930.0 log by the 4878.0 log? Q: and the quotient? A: -4.9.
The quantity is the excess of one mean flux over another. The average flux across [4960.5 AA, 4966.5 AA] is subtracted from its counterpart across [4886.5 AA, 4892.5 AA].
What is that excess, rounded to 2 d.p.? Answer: -0.10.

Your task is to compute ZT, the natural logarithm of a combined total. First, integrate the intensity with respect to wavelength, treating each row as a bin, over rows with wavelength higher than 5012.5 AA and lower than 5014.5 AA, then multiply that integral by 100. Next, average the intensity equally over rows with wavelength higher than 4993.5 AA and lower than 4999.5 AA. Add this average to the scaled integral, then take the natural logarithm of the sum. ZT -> 5.84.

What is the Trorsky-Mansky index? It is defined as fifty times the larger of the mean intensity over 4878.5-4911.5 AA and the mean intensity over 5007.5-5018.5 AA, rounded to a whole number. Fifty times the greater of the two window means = 96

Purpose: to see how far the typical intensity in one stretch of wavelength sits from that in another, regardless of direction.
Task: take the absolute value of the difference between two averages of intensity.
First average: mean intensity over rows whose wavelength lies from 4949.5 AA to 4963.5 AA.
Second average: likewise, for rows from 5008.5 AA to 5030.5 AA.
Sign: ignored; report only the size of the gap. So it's 0.14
